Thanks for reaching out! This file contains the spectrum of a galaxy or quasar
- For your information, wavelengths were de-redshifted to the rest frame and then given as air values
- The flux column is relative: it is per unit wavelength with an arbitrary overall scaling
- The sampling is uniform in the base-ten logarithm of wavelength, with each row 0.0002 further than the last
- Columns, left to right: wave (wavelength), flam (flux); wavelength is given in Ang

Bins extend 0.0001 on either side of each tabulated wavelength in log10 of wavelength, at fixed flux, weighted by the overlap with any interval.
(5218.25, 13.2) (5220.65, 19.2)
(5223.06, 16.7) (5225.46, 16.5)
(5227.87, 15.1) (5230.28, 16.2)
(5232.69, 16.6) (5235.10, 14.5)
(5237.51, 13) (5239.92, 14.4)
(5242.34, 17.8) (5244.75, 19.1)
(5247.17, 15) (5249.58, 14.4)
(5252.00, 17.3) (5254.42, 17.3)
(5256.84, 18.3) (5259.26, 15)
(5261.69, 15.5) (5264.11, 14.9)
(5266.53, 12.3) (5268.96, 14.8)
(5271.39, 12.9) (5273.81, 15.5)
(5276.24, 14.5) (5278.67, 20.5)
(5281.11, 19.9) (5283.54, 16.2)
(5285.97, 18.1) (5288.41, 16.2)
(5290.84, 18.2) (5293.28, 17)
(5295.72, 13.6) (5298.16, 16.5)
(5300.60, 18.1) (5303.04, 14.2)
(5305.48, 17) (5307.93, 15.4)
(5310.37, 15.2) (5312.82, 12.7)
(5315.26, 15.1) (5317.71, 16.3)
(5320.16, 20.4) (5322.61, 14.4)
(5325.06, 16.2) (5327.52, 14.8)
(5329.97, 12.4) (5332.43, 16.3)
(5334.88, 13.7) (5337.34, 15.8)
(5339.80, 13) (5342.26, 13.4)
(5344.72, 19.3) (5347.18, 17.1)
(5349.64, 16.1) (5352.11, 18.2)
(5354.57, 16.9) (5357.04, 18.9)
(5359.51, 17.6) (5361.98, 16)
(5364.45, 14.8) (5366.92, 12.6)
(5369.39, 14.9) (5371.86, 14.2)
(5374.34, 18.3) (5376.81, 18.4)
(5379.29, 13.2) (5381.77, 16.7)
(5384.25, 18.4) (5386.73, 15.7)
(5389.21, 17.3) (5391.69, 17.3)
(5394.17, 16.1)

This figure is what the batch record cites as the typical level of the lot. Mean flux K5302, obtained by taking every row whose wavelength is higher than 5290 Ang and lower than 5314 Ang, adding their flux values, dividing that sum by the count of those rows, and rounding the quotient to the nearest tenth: 15.8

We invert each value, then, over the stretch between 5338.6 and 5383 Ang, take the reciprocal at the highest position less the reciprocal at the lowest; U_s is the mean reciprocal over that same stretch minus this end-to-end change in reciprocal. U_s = 0.080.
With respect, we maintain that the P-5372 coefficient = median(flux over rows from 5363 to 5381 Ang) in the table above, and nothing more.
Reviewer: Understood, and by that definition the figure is 14.8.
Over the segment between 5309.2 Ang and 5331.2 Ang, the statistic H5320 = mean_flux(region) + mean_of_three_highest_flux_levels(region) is 32.9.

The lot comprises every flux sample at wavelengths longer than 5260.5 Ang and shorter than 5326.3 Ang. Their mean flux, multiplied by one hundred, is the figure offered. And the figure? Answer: 1599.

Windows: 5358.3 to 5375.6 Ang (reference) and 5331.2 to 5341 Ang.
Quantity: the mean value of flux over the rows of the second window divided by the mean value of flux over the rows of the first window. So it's 0.95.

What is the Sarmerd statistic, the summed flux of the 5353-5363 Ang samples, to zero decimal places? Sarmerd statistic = 69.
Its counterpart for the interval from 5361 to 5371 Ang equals 58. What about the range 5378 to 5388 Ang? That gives 64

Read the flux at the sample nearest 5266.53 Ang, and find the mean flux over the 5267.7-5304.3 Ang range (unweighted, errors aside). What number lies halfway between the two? 14.4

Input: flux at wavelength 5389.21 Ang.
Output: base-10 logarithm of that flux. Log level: 1.24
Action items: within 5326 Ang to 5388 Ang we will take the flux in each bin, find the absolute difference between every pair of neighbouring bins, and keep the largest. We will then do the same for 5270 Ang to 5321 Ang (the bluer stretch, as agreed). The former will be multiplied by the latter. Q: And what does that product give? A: 35.4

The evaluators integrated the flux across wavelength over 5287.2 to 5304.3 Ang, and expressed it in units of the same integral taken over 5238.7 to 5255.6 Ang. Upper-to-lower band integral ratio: 1.00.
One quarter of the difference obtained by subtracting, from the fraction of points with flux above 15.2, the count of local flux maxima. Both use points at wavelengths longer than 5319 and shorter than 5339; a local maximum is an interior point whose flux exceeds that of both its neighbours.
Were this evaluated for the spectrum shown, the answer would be -0.4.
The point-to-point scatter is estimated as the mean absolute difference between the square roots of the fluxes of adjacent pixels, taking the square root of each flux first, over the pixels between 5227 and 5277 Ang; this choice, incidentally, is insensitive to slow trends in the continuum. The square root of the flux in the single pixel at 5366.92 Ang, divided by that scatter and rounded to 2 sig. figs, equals 16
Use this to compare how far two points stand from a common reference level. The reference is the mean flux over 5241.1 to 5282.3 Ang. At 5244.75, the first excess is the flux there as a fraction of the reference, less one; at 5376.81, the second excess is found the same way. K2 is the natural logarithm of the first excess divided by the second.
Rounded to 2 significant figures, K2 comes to 0.27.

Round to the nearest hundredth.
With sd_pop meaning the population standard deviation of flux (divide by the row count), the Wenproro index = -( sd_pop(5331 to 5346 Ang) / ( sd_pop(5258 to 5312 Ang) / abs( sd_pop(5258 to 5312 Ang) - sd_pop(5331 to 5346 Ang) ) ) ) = -0.16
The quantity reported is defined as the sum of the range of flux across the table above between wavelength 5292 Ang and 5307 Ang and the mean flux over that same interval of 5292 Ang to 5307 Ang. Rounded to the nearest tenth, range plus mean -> 20.6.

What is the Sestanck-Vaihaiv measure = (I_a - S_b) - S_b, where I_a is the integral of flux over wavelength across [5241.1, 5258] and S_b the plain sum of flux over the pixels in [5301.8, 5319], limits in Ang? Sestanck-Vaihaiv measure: 76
